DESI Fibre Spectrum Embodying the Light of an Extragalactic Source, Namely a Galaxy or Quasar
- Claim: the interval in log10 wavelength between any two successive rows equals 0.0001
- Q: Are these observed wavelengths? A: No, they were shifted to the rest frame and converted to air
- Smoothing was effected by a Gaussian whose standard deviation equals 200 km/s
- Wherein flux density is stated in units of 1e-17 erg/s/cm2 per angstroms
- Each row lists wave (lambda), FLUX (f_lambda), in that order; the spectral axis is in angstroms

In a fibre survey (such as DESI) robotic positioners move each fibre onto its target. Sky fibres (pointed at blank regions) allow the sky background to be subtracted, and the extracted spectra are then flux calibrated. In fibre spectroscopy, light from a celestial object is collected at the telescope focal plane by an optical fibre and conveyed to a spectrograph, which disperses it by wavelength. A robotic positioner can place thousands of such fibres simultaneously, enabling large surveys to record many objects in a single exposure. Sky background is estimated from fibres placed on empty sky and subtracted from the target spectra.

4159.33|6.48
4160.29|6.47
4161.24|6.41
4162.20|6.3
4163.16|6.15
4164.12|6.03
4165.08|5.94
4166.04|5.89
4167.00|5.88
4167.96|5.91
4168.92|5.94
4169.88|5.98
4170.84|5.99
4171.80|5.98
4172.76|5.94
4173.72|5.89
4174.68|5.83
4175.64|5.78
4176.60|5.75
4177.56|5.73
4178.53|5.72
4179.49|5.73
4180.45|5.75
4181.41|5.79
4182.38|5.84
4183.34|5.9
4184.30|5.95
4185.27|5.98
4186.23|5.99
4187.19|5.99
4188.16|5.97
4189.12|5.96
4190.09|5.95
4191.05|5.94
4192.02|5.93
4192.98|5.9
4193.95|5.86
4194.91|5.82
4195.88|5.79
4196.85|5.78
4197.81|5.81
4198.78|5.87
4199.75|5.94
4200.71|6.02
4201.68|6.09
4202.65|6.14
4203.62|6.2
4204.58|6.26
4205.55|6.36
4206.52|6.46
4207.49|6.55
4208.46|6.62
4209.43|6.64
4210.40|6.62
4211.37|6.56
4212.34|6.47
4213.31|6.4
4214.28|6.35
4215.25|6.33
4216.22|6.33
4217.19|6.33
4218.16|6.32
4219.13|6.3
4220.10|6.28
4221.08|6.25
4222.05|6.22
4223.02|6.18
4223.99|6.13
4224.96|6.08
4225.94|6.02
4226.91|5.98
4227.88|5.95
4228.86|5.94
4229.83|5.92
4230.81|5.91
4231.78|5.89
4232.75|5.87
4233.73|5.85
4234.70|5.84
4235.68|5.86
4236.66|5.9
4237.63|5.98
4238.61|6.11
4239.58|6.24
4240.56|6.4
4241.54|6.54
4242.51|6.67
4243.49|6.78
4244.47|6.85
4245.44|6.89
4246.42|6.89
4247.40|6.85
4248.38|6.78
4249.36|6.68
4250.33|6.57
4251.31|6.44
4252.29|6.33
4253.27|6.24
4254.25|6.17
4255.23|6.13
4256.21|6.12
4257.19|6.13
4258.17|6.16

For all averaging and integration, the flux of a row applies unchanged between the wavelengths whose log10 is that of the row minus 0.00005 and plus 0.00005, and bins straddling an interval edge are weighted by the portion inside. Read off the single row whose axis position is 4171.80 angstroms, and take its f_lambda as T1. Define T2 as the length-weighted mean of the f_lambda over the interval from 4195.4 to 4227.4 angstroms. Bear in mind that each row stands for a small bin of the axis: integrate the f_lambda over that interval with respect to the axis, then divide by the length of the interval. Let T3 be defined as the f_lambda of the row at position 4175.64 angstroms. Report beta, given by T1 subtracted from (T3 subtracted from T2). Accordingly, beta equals -5.5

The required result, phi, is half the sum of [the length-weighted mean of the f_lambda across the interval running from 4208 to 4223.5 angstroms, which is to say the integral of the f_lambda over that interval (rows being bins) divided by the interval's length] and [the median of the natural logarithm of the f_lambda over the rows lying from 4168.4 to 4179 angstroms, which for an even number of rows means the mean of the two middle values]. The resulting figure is 4.08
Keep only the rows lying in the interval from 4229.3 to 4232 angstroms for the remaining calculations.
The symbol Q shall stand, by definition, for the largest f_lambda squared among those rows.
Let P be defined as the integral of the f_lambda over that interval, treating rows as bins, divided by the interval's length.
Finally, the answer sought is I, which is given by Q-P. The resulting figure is 29.1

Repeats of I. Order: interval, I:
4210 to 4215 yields 37.4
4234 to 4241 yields 34.9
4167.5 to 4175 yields 29.9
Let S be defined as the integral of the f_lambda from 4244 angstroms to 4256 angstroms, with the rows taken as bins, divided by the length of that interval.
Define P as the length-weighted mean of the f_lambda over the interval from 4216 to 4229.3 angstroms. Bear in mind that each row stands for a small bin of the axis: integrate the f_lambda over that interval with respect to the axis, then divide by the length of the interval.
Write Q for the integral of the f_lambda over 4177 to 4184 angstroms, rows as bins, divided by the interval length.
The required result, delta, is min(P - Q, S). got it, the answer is 0.4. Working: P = 6.2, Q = 5.78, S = 6.56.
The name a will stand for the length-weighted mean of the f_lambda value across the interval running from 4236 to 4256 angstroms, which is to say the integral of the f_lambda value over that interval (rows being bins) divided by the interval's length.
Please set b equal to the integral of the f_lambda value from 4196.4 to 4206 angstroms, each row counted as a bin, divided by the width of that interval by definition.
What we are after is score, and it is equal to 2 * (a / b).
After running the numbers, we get 2.14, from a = 6.46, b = 6.05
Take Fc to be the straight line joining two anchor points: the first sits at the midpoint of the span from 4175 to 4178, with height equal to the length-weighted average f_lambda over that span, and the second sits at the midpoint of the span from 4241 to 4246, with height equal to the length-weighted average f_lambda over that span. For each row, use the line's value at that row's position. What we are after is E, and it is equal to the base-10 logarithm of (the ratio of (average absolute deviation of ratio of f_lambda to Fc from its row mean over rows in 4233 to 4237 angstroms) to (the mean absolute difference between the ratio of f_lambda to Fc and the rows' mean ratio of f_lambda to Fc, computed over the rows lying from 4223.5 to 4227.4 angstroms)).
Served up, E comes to -0.732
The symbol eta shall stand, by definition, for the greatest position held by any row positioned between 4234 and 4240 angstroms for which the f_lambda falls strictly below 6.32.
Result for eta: 4239.58 angstroms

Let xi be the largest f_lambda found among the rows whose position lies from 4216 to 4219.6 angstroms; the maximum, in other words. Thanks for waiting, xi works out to 6.33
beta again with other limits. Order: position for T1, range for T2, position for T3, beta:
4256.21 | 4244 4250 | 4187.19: -5.3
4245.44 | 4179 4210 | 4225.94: -6.9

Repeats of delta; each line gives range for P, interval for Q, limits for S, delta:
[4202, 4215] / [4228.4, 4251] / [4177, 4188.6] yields 0.1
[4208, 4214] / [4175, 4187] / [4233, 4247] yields 0.7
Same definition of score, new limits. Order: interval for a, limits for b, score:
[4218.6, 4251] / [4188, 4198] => 2.13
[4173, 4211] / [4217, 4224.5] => 1.92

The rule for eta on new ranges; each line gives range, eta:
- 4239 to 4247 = 4239.58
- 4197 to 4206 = 4204.58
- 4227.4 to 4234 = 4233.73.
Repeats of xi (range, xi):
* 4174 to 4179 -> 5.83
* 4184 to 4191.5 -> 5.99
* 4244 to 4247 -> 6.89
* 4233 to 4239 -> 6.11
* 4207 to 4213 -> 6.64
